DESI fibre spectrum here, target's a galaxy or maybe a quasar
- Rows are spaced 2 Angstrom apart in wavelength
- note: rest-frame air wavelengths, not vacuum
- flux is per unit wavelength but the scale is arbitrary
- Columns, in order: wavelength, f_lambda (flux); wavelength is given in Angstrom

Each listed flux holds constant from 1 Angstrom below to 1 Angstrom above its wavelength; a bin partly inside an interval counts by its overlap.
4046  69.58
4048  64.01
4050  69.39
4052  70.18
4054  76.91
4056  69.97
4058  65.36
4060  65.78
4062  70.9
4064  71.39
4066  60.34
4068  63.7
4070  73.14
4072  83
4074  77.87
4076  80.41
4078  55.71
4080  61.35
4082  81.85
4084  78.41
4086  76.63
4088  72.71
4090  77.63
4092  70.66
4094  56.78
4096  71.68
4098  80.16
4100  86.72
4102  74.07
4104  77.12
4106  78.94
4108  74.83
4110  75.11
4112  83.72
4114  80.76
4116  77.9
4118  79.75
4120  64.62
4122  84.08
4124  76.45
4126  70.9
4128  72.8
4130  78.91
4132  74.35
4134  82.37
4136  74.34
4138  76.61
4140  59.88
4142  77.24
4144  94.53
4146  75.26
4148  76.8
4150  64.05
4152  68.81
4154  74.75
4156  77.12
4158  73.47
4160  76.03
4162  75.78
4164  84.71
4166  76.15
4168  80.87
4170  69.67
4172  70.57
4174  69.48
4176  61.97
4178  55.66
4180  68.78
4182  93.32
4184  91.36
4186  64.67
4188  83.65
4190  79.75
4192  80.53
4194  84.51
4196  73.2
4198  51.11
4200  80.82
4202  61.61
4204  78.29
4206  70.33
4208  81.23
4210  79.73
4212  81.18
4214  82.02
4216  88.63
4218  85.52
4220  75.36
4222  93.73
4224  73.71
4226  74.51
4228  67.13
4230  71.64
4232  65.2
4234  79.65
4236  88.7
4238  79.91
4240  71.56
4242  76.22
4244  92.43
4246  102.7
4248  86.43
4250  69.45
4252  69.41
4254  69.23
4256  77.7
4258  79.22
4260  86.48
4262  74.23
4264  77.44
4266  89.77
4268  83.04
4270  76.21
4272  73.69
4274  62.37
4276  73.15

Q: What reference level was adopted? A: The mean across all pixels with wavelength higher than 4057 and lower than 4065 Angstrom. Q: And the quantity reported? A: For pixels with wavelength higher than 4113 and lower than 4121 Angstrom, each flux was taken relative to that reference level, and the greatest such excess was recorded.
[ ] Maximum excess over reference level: 12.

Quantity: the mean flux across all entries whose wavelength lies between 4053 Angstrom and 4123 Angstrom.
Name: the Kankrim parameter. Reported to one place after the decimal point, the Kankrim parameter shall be 73.7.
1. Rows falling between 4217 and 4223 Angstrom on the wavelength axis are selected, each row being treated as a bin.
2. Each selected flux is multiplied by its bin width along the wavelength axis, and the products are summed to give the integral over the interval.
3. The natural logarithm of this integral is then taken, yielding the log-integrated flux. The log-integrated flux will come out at 6.23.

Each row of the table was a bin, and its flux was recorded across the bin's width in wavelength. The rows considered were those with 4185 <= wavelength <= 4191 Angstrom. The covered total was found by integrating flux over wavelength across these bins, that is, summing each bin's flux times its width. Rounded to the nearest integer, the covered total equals 456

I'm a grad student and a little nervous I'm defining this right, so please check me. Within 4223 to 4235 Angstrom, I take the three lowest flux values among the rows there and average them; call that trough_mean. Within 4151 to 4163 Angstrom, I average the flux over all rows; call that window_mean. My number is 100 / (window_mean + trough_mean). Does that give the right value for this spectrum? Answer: 0.70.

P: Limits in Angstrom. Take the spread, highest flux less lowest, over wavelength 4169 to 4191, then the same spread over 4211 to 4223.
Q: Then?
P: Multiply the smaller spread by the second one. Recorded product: 337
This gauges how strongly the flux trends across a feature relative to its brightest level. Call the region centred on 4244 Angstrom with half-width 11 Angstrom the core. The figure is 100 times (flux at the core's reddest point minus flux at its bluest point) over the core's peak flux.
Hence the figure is -10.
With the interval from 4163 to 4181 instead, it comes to -19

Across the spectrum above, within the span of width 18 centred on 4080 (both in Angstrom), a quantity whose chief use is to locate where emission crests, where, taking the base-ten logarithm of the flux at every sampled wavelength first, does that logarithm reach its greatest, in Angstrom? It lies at 4072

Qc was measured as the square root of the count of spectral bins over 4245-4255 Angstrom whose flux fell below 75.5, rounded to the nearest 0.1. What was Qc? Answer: 1.7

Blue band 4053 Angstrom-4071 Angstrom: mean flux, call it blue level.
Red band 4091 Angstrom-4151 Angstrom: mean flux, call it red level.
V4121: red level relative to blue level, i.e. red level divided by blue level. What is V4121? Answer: 1.10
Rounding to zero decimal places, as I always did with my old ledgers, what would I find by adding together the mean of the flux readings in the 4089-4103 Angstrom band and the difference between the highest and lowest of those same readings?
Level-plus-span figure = 104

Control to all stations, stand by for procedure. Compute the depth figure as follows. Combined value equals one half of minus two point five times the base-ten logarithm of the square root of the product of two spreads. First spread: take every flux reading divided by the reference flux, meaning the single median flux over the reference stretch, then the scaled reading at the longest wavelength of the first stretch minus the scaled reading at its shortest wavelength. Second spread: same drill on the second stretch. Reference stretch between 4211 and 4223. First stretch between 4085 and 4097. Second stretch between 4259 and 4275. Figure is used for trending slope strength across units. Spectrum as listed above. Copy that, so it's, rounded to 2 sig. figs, 1.1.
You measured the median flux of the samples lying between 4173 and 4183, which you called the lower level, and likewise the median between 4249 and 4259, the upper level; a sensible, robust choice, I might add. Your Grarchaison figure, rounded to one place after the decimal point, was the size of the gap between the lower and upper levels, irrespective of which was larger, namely 0.7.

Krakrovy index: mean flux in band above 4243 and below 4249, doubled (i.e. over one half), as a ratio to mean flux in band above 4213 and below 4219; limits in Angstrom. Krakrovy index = 2.20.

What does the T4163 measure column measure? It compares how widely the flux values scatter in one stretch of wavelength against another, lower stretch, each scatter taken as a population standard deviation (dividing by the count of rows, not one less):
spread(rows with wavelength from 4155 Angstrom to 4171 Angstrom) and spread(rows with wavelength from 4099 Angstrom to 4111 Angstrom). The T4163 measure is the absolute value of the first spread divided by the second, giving 0.98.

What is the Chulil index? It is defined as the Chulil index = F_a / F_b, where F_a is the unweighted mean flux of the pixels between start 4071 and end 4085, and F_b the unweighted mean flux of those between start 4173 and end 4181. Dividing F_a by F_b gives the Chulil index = 1.16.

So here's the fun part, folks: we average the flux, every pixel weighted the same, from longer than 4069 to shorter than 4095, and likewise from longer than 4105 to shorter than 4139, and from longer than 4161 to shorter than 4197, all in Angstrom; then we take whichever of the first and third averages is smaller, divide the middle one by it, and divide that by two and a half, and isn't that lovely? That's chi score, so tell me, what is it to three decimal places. 0.422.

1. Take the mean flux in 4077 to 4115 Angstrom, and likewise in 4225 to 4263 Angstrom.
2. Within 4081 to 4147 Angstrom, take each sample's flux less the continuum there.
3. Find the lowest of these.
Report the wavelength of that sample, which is 4094 Angstrom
